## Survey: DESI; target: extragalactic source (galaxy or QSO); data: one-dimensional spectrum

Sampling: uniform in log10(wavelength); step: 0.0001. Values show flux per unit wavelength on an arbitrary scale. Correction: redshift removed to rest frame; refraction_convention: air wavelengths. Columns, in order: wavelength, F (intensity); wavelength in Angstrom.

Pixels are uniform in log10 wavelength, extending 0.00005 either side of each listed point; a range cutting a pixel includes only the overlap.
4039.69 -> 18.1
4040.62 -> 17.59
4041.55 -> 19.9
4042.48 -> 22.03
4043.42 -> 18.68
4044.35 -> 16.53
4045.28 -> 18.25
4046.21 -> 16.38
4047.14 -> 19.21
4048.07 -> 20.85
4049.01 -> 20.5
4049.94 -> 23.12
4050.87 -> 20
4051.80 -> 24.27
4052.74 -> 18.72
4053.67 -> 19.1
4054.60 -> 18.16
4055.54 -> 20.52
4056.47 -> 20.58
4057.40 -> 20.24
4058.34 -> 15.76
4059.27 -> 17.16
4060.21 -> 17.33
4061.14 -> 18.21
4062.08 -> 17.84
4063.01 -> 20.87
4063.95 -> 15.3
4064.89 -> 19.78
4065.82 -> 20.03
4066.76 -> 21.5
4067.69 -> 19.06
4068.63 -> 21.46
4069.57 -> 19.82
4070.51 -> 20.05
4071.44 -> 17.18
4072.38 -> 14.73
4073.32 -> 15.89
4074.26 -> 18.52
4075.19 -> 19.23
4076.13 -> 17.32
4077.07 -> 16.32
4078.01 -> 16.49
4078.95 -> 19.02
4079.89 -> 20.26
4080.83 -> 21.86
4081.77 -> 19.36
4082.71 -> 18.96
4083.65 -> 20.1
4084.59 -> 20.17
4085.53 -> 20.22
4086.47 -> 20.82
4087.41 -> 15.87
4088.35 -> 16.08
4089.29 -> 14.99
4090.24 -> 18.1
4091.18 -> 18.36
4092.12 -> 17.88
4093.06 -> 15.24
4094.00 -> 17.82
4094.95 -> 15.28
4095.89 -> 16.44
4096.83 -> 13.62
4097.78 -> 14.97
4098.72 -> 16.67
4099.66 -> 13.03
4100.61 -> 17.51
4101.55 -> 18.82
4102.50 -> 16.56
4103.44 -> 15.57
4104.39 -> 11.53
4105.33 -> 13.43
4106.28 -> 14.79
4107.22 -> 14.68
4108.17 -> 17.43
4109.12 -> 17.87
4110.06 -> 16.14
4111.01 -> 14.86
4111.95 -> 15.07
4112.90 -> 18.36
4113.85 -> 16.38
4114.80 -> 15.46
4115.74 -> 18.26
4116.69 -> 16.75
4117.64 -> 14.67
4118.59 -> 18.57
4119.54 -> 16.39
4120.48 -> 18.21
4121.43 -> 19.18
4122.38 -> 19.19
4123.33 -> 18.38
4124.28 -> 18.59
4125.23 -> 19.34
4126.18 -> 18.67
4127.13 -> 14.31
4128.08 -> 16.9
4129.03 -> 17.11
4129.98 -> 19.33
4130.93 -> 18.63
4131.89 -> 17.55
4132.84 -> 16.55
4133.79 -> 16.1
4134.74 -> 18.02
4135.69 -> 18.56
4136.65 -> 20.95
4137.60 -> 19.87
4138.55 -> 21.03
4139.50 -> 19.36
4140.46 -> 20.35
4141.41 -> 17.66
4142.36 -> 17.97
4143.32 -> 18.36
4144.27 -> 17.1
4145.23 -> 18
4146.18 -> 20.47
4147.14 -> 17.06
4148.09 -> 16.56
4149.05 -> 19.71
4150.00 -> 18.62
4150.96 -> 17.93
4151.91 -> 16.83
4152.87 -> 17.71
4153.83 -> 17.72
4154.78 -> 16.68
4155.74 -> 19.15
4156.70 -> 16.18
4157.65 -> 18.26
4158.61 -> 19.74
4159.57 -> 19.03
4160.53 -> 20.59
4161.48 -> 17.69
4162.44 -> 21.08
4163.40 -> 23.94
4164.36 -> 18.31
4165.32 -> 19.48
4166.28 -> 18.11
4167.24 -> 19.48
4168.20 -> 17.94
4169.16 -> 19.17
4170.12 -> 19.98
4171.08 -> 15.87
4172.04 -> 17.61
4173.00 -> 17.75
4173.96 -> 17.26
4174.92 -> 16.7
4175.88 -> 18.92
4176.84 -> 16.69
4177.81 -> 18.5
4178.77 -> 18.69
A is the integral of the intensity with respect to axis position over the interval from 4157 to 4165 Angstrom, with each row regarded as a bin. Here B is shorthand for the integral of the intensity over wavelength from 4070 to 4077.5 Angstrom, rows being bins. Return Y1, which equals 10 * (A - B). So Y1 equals 273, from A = 158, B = 131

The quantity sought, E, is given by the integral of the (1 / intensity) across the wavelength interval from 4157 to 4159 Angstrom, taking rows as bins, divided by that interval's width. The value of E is 0.054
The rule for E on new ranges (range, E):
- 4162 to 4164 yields 0.045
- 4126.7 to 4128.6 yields 0.064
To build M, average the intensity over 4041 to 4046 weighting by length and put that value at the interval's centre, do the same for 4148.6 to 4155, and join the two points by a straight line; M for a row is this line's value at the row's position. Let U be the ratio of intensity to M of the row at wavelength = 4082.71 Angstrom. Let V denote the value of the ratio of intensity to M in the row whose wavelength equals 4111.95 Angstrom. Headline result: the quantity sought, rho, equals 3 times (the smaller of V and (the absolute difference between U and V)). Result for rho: 0.59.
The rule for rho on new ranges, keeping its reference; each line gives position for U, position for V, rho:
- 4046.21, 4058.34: 0.08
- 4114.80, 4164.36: 0.54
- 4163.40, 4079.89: 0.75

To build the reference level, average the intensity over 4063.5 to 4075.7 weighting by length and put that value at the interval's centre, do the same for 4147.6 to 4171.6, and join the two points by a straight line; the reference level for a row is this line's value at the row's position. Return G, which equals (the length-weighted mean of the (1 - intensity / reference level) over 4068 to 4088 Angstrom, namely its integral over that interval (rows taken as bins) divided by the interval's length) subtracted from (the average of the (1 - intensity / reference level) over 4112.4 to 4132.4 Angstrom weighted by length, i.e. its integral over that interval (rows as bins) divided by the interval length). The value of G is 0.06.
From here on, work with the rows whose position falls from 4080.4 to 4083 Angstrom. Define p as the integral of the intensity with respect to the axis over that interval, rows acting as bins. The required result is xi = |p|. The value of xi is 52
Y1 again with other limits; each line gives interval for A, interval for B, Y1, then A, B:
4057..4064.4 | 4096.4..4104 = 118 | 132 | 120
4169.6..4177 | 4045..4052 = -110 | 131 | 142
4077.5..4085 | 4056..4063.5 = 75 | 146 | 139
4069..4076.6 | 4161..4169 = -200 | 136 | 156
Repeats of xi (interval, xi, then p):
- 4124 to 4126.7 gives 51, 51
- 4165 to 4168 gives 57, 57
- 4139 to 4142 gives 57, 57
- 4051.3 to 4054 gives 56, 56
